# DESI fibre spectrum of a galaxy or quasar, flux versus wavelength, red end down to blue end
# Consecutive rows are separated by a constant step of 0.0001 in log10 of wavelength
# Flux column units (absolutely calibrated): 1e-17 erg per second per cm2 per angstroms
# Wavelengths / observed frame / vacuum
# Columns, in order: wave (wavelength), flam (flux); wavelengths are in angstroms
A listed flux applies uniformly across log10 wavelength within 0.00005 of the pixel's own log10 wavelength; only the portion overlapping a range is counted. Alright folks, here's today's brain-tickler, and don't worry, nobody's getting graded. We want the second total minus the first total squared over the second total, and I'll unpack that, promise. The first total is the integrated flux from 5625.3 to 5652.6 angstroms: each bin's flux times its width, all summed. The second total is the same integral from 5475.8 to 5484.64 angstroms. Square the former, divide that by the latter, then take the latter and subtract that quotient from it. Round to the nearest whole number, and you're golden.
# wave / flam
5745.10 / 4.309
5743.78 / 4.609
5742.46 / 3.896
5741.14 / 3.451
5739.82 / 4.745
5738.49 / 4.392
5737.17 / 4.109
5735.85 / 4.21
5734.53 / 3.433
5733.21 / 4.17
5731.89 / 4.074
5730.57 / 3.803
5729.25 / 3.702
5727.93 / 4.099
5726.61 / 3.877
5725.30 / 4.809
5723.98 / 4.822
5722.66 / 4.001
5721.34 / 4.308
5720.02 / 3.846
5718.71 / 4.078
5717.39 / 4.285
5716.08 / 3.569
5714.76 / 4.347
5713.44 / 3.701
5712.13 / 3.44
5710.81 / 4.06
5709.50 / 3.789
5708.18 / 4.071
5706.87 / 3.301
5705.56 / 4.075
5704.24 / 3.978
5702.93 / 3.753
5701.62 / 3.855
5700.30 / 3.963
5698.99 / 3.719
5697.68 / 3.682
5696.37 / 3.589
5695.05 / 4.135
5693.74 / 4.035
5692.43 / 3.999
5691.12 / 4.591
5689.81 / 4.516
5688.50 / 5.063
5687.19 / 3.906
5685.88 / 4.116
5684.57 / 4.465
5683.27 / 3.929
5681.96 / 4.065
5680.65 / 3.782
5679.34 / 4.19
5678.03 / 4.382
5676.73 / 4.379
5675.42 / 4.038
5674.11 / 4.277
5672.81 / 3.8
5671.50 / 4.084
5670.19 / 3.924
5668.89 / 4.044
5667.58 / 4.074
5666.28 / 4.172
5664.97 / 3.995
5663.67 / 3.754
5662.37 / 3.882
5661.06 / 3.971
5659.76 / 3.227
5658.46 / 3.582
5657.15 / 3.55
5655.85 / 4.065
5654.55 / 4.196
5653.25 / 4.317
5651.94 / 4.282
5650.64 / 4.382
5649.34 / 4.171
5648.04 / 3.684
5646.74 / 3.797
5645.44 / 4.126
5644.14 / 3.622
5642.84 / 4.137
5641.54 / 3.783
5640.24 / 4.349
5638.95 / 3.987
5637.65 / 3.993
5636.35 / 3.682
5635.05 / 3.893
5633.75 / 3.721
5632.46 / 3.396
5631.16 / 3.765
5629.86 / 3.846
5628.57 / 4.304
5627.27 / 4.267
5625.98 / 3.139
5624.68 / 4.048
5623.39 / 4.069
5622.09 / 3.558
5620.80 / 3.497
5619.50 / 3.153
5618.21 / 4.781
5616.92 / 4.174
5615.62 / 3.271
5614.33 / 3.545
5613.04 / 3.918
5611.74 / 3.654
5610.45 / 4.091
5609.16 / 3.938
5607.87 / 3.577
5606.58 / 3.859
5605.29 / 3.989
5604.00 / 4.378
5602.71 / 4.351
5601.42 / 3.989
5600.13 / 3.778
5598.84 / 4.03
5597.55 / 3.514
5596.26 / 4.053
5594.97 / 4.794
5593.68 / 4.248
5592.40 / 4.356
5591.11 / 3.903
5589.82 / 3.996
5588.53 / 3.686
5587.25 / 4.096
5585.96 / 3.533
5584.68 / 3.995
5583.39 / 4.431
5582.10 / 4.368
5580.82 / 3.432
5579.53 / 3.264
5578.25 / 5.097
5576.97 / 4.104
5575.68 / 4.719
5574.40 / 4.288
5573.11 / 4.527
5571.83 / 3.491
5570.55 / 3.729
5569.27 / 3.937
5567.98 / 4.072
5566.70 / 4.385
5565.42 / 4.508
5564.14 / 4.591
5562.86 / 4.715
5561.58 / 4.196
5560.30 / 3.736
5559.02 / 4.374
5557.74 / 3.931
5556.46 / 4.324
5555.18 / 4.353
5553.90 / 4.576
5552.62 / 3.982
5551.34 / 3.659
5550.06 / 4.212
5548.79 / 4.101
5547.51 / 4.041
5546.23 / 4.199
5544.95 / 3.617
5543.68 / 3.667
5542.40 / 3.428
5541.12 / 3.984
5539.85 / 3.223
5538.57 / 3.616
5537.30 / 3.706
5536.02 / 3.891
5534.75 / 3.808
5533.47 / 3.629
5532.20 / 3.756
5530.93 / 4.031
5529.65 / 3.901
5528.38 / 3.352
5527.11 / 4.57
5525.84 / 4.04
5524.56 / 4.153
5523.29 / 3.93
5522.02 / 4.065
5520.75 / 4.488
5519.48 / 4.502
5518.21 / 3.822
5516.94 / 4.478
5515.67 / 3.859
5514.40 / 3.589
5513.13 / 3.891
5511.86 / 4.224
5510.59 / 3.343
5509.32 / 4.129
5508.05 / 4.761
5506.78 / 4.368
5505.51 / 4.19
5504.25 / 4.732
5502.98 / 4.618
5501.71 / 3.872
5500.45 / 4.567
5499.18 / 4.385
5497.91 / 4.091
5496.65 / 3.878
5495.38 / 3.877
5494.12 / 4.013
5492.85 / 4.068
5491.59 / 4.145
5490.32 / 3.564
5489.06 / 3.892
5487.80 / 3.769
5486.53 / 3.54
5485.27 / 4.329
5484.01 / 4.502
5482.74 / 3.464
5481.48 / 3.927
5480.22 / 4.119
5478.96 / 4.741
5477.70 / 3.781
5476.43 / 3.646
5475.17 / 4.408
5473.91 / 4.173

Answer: -286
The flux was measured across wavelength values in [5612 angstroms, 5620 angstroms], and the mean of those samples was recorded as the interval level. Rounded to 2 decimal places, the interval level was 3.81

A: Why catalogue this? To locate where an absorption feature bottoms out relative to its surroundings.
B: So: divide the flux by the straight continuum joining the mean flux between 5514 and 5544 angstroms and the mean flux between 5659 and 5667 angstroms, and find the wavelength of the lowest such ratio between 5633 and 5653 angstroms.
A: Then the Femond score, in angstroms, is 5644.14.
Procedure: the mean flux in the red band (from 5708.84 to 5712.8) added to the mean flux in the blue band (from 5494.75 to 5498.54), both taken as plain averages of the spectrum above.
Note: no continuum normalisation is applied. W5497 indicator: 7.7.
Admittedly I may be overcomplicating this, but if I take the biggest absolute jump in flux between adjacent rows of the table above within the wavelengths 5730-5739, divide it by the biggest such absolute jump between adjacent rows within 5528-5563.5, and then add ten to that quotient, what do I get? 11.0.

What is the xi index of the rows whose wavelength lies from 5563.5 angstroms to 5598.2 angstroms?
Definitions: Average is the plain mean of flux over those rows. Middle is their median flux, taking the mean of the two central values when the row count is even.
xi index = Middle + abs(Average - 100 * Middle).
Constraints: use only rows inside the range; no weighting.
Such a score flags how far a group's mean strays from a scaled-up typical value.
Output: 410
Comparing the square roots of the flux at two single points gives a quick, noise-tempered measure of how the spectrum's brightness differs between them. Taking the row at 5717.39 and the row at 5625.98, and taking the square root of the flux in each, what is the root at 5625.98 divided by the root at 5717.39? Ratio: 0.86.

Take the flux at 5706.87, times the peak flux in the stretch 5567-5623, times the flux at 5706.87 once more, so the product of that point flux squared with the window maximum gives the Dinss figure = 56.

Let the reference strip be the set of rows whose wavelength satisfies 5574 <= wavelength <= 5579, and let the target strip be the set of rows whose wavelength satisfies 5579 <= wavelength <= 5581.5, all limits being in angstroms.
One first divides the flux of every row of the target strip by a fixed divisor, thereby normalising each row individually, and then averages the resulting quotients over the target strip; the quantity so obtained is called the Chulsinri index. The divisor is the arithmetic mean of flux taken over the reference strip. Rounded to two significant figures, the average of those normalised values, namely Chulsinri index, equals 0.74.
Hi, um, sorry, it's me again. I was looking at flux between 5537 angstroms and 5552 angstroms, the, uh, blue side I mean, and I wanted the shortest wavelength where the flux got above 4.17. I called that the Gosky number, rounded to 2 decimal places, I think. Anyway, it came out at 5546.23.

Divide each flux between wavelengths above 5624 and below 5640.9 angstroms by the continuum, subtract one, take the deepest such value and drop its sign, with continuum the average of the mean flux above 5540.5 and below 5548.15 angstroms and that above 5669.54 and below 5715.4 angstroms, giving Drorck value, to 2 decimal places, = 0.20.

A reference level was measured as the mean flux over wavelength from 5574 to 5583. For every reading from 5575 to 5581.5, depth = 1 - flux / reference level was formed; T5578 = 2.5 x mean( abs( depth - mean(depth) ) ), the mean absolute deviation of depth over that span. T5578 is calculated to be 0.375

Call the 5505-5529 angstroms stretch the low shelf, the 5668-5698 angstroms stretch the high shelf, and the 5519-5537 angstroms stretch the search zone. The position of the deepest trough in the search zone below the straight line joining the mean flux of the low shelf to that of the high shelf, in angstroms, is 5528.38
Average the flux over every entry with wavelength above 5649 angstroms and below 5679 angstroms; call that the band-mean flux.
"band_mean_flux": 4.02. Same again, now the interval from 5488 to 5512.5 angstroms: 4.14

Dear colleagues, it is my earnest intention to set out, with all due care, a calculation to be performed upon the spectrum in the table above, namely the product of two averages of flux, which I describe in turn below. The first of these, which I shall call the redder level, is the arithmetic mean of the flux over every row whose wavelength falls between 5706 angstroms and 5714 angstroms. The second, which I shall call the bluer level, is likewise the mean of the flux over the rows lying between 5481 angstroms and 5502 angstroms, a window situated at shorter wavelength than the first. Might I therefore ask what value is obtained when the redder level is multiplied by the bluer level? 14.9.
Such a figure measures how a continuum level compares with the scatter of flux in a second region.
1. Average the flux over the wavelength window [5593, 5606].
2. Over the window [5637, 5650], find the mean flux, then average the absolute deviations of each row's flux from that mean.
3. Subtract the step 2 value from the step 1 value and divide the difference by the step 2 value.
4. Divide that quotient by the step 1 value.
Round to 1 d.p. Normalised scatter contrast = 4.9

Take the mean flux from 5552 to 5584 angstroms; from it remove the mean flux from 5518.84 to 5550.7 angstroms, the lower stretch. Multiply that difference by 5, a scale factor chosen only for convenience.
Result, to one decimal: 1.4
